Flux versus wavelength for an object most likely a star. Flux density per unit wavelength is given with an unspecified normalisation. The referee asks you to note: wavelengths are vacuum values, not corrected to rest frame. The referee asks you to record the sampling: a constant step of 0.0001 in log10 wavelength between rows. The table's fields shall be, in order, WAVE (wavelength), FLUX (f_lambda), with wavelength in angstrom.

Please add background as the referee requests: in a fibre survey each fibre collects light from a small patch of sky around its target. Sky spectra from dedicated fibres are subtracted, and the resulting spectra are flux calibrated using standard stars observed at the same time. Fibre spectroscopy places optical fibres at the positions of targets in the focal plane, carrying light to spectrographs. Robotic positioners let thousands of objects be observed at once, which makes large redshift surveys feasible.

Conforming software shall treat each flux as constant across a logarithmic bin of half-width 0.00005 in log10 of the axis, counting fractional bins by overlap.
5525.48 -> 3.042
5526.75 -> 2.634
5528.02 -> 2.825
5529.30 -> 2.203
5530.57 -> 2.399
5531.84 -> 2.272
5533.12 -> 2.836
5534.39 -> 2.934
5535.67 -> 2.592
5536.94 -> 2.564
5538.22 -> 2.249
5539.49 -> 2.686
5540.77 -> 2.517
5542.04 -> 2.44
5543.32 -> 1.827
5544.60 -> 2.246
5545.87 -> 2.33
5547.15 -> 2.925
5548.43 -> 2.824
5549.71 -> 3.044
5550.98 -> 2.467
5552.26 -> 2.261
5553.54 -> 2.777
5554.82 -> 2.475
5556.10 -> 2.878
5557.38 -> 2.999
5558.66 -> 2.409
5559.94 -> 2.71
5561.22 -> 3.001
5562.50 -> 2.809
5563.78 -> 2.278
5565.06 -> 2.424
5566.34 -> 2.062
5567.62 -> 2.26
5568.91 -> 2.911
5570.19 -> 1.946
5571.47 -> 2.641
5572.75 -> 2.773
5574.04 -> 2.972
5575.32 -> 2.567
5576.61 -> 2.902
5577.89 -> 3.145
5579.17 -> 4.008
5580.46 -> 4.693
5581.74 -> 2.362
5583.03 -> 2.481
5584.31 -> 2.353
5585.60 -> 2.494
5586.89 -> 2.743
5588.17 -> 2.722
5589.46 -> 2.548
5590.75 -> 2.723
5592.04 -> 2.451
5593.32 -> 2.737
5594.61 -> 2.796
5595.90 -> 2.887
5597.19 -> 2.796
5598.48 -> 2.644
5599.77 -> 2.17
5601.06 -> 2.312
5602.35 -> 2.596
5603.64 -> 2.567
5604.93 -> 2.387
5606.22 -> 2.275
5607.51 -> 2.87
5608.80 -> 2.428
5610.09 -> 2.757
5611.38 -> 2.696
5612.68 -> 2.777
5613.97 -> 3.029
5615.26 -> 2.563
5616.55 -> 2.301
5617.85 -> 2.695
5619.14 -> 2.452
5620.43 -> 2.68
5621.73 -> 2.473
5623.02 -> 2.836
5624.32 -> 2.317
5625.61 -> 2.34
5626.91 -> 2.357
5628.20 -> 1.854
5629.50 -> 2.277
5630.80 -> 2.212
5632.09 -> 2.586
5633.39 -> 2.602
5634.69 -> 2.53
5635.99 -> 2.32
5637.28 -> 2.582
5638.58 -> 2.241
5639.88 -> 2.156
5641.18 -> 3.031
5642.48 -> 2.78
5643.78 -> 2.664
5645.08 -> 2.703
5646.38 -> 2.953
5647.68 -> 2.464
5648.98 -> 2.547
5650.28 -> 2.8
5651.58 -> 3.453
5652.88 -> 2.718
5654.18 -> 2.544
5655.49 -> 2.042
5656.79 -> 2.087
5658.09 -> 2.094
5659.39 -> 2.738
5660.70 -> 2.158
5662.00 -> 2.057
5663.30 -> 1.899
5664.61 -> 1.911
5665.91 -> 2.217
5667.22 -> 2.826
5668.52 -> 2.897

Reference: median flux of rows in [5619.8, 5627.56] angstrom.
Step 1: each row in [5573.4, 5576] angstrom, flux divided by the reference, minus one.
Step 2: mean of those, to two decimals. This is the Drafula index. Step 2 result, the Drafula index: 0.15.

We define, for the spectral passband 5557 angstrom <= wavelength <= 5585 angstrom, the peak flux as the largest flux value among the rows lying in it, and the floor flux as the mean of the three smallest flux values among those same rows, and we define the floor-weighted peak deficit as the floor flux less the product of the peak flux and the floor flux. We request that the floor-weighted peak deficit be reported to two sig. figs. -7.7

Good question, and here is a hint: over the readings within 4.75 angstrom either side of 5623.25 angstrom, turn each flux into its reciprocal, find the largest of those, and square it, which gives 0.19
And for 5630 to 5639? 0.20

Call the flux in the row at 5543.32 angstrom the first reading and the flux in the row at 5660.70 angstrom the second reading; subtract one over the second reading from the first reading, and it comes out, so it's 1.4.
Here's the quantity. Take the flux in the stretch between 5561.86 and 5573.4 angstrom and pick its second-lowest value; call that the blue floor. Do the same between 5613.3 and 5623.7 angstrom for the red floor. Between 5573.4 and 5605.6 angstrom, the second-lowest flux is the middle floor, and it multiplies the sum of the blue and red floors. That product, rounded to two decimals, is 10.44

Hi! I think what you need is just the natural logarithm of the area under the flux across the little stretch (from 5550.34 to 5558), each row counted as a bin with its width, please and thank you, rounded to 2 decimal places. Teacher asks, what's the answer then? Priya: 3.01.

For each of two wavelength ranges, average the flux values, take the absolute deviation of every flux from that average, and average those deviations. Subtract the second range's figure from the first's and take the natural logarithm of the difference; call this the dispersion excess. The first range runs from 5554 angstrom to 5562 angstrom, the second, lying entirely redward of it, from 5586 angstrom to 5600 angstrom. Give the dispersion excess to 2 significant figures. -2.7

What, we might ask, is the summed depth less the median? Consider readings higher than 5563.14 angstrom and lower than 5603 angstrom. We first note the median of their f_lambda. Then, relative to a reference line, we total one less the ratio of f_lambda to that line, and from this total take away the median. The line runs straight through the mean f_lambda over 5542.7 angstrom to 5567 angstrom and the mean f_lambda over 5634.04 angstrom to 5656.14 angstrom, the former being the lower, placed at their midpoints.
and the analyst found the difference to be -3.9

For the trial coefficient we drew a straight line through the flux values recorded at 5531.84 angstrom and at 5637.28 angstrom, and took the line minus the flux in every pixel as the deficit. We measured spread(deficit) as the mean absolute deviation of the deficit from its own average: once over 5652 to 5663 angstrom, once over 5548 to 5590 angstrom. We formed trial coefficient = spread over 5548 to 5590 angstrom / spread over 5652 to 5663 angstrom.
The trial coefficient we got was 1.26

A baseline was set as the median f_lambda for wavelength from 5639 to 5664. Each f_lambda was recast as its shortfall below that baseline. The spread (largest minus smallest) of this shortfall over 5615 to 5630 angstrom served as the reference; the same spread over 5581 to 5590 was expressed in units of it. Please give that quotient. 0.40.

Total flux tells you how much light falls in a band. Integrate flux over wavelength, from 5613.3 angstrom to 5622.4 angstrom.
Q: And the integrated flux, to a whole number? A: 24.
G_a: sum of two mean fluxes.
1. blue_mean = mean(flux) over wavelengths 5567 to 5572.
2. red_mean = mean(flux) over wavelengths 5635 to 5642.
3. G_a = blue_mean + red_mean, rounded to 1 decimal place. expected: 4.9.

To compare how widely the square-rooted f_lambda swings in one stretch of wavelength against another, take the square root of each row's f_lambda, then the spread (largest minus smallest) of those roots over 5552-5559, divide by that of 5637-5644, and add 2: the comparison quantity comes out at 2.84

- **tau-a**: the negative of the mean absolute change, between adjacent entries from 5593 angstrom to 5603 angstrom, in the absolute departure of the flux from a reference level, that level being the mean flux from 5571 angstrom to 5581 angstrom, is -0.18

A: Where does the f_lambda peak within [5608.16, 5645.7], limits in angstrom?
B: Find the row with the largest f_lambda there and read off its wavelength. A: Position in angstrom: 5641.18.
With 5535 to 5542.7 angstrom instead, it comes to 5539.49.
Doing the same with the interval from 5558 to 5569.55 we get 5561.22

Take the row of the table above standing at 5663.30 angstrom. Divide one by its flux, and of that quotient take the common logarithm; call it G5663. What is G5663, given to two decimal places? -0.28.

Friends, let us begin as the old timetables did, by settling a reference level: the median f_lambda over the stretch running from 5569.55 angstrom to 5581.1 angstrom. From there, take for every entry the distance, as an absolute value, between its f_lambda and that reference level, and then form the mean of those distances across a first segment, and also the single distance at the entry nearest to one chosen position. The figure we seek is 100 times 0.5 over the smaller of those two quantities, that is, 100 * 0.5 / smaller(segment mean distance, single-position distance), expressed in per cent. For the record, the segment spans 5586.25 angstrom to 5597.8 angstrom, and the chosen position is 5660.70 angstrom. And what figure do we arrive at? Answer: 262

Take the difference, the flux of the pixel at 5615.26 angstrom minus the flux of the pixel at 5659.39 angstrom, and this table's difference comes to -0.2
